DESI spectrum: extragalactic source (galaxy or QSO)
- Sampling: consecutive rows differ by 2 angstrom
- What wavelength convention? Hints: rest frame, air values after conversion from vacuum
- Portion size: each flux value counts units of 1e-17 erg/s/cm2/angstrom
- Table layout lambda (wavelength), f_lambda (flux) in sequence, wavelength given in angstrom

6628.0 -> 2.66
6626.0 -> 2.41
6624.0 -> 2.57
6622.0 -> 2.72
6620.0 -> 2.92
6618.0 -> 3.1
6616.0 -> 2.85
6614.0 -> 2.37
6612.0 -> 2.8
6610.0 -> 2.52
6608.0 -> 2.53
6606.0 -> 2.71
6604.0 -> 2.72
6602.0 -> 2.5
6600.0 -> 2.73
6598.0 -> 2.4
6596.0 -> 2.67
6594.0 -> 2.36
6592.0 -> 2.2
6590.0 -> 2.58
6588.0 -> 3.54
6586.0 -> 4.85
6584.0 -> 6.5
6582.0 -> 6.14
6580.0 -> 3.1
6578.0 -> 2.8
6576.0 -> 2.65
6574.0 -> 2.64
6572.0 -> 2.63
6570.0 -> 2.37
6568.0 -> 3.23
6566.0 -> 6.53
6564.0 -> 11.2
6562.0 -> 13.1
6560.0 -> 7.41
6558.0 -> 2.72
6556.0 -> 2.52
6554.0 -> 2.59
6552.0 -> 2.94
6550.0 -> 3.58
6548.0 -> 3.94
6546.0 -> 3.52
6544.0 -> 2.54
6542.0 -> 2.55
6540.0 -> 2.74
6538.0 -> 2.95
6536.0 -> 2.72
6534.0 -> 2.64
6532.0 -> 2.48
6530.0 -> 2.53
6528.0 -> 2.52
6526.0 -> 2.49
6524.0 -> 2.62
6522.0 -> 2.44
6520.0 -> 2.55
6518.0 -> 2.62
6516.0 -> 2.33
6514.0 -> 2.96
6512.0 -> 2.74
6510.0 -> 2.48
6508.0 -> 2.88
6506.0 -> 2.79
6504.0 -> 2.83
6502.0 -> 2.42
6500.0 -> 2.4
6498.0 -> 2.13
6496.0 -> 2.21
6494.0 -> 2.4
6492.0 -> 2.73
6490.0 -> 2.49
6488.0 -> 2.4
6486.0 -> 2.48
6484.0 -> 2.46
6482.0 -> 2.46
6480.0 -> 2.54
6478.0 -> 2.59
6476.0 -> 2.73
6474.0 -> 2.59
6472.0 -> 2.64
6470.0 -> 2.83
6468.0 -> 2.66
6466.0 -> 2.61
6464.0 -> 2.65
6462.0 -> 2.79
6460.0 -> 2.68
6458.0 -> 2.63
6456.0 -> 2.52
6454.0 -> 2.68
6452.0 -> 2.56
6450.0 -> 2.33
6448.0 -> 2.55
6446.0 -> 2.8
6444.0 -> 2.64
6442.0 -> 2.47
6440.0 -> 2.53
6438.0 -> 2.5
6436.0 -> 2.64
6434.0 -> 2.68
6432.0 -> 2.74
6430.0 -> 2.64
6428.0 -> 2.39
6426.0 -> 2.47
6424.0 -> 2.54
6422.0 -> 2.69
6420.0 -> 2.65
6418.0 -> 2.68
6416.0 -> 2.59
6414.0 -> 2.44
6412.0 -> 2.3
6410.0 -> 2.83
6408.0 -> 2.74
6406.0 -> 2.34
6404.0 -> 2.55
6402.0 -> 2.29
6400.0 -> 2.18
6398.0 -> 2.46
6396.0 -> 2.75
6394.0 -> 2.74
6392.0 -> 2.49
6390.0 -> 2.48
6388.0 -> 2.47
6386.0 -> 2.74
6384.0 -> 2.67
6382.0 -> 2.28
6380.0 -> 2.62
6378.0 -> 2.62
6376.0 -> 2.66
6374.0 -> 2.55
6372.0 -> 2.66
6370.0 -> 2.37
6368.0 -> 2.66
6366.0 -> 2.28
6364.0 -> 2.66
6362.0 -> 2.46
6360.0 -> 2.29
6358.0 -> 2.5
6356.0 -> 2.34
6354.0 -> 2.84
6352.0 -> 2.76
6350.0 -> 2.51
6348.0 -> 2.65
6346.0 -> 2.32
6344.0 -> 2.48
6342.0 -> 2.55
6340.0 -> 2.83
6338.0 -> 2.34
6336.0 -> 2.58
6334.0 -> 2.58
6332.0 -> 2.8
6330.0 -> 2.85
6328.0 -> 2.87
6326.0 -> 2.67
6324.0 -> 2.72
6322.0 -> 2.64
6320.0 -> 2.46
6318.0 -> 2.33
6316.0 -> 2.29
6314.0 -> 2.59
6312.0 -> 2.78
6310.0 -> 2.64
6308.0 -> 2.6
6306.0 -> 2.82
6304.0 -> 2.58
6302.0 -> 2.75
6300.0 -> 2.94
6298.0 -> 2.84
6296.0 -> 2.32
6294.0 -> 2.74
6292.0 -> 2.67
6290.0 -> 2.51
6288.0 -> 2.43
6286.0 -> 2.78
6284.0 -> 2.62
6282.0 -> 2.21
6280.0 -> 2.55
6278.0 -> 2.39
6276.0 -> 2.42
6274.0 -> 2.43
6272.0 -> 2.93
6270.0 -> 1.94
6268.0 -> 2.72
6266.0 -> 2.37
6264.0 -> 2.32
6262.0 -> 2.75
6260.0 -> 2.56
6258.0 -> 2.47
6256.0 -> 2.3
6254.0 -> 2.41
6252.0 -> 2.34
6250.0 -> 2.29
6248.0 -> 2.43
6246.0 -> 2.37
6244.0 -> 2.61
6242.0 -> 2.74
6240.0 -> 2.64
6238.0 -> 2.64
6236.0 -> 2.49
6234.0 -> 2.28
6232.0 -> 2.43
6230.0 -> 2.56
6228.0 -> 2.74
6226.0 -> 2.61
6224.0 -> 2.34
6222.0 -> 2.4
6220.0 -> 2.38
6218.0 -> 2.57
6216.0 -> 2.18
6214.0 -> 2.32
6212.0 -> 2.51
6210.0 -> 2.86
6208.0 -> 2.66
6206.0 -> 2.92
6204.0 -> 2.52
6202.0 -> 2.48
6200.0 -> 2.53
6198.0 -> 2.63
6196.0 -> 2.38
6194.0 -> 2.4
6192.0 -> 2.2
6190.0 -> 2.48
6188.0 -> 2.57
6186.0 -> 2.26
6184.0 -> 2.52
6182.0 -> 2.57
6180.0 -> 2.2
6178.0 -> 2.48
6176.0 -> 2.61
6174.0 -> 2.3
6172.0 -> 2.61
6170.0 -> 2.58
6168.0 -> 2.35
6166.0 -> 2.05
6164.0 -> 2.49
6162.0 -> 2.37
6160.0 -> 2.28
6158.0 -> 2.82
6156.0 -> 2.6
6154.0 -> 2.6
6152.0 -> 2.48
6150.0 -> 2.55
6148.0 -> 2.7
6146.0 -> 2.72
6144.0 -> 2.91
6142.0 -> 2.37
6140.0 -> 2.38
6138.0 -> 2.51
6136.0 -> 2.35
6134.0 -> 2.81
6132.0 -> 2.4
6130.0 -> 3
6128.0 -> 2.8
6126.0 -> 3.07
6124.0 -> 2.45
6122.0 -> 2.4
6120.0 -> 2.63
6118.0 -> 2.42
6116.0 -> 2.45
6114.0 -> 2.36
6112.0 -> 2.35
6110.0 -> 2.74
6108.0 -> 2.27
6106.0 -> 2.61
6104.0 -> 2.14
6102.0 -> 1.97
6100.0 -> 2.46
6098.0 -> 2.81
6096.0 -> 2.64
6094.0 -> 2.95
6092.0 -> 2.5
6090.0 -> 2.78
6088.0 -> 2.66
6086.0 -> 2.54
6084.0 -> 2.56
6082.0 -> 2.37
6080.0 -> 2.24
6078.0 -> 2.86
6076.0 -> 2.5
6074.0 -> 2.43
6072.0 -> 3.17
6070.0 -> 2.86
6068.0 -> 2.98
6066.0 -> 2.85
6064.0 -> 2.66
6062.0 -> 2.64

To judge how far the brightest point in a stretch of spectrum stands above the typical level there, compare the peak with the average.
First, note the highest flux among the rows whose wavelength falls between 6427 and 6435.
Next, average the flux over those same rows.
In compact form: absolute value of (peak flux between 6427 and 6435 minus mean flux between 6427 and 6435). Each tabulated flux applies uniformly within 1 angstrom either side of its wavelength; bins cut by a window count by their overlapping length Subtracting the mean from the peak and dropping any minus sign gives 0.13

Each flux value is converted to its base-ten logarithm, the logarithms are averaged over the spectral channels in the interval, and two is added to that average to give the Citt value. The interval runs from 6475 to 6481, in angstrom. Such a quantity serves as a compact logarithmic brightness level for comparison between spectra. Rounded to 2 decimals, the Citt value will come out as 2.42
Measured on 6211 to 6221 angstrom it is 2.38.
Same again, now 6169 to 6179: 2.40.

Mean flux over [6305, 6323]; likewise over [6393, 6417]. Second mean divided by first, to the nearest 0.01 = 0.98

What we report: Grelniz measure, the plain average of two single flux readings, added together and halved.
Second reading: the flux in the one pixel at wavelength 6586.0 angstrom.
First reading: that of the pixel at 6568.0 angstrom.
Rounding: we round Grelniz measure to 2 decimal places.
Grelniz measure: 4.04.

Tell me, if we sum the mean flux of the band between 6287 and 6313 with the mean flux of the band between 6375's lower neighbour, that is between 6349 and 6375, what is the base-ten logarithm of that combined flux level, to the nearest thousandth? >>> 0.715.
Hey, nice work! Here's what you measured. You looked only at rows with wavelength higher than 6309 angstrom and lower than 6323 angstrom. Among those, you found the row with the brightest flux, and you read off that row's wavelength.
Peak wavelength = 6312.0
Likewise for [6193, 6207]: 6206.0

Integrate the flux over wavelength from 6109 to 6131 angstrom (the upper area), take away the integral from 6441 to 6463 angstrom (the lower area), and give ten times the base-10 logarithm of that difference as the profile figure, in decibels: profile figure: -14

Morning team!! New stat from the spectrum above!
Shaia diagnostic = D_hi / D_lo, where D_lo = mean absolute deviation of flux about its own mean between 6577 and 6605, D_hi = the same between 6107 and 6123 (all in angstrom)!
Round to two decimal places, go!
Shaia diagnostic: 0.11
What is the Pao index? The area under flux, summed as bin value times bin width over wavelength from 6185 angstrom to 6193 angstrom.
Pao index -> 19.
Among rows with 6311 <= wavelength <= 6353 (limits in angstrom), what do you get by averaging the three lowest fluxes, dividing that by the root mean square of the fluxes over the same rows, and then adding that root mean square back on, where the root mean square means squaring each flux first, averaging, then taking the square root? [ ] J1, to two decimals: 3.49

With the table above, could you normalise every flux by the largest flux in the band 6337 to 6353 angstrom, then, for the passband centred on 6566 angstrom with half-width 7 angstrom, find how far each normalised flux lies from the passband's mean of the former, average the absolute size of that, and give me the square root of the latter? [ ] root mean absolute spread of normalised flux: 1.09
